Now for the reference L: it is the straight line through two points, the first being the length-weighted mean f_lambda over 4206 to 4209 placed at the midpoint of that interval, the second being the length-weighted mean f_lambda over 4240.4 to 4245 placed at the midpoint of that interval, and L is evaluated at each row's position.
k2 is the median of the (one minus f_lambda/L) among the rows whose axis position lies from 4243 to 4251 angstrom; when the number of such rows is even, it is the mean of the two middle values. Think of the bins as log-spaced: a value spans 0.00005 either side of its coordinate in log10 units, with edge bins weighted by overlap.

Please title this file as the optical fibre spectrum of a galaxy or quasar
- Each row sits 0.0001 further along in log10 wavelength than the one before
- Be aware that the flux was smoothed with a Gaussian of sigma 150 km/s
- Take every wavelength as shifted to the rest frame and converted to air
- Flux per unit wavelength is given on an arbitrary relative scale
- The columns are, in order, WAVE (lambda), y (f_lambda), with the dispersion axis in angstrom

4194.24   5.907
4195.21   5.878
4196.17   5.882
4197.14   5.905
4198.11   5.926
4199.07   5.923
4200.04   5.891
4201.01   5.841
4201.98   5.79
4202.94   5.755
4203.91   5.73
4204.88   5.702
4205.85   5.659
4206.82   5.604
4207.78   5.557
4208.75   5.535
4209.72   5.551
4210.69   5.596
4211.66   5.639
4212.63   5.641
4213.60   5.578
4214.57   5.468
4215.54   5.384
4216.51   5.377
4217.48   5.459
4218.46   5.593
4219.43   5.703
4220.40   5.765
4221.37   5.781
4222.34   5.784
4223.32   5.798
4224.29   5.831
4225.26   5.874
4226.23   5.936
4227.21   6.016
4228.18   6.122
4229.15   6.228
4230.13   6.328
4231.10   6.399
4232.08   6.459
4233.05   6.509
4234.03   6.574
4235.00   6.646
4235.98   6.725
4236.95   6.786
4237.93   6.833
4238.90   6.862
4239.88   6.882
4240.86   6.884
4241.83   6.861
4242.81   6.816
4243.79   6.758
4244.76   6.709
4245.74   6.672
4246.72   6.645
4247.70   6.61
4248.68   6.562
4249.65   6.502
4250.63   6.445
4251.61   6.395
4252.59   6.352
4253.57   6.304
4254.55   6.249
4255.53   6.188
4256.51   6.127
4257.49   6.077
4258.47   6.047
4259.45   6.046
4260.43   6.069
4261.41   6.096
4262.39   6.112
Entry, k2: 0.05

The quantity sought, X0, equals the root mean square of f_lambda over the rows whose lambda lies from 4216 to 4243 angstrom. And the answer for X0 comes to 6.26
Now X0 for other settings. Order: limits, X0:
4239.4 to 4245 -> 6.82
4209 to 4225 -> 5.62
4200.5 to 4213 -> 5.66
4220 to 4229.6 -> 5.92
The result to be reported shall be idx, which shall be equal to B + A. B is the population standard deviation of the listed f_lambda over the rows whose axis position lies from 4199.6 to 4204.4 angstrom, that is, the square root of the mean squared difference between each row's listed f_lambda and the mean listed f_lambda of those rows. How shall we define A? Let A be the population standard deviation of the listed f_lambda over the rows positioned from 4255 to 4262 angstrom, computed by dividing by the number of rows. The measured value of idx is 0.105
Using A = 0.05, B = 0.06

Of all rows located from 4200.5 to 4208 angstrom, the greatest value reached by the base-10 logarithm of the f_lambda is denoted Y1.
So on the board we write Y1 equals 0.77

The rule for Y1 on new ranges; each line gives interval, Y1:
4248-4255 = 0.82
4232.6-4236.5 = 0.83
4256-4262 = 0.79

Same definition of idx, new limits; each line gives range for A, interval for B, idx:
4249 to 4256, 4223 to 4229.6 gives 0.249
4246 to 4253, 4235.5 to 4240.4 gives 0.159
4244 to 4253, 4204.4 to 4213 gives 0.172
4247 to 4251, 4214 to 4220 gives 0.178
